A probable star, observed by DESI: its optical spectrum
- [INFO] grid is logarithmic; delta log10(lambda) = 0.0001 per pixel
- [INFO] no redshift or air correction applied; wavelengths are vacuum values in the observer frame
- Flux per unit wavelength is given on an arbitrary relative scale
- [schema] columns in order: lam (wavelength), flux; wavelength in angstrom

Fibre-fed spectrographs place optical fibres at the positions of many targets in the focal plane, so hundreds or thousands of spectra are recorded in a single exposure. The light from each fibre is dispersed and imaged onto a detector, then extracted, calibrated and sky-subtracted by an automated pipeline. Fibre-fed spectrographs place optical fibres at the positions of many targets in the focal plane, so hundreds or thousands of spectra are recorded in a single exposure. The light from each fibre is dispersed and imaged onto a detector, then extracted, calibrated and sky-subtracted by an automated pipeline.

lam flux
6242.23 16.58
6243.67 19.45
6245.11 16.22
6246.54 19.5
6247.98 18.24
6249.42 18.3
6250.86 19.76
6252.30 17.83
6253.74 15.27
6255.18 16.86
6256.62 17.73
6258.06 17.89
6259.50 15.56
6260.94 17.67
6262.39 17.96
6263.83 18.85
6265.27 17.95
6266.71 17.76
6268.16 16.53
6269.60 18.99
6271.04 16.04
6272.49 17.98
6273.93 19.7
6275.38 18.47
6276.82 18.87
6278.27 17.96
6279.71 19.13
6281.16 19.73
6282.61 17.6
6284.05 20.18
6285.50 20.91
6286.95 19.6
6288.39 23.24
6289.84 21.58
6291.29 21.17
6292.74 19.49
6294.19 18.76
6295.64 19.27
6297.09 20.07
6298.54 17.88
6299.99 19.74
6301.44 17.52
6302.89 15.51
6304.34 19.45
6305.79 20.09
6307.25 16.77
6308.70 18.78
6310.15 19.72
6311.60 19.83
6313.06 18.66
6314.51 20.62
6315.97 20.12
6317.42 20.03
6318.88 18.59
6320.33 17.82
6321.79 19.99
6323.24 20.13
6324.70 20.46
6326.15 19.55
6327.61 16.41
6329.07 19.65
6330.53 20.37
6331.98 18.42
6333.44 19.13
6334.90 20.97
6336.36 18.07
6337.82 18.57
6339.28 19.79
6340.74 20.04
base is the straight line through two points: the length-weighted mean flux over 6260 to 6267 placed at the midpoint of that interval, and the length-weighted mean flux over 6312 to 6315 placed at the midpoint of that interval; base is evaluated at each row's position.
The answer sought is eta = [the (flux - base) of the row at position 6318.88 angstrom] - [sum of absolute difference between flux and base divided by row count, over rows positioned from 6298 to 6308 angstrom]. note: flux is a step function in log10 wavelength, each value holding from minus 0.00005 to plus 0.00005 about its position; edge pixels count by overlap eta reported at -2.7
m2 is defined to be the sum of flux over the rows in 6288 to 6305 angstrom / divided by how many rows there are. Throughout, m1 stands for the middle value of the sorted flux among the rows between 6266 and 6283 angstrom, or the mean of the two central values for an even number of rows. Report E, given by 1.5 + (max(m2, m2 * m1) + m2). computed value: 376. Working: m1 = 18.2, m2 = 19.5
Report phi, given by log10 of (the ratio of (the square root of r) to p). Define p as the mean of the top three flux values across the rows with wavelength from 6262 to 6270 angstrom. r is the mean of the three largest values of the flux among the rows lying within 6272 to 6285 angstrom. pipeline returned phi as -0.62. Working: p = 18.6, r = 19.9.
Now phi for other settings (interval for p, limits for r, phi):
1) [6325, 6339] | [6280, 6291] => -0.64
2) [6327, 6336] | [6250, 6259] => -0.67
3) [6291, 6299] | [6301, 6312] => -0.66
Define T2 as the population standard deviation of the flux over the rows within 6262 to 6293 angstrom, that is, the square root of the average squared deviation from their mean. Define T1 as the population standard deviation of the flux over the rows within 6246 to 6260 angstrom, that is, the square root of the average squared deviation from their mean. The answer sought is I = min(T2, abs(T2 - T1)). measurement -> 0.24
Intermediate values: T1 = 1.39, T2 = 1.64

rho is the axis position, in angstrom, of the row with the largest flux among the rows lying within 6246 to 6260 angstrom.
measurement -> 6250.86 angstrom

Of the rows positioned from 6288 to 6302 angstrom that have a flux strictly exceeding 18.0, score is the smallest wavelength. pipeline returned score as 6288.39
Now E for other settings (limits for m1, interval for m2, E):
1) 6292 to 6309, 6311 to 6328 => 389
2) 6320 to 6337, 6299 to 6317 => 391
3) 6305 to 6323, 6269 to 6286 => 392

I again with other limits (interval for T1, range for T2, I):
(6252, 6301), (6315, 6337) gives 0.48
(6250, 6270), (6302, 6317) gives 0.35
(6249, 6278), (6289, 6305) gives 0.42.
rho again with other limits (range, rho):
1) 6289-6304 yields 6289.84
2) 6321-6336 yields 6334.90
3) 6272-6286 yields 6285.50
